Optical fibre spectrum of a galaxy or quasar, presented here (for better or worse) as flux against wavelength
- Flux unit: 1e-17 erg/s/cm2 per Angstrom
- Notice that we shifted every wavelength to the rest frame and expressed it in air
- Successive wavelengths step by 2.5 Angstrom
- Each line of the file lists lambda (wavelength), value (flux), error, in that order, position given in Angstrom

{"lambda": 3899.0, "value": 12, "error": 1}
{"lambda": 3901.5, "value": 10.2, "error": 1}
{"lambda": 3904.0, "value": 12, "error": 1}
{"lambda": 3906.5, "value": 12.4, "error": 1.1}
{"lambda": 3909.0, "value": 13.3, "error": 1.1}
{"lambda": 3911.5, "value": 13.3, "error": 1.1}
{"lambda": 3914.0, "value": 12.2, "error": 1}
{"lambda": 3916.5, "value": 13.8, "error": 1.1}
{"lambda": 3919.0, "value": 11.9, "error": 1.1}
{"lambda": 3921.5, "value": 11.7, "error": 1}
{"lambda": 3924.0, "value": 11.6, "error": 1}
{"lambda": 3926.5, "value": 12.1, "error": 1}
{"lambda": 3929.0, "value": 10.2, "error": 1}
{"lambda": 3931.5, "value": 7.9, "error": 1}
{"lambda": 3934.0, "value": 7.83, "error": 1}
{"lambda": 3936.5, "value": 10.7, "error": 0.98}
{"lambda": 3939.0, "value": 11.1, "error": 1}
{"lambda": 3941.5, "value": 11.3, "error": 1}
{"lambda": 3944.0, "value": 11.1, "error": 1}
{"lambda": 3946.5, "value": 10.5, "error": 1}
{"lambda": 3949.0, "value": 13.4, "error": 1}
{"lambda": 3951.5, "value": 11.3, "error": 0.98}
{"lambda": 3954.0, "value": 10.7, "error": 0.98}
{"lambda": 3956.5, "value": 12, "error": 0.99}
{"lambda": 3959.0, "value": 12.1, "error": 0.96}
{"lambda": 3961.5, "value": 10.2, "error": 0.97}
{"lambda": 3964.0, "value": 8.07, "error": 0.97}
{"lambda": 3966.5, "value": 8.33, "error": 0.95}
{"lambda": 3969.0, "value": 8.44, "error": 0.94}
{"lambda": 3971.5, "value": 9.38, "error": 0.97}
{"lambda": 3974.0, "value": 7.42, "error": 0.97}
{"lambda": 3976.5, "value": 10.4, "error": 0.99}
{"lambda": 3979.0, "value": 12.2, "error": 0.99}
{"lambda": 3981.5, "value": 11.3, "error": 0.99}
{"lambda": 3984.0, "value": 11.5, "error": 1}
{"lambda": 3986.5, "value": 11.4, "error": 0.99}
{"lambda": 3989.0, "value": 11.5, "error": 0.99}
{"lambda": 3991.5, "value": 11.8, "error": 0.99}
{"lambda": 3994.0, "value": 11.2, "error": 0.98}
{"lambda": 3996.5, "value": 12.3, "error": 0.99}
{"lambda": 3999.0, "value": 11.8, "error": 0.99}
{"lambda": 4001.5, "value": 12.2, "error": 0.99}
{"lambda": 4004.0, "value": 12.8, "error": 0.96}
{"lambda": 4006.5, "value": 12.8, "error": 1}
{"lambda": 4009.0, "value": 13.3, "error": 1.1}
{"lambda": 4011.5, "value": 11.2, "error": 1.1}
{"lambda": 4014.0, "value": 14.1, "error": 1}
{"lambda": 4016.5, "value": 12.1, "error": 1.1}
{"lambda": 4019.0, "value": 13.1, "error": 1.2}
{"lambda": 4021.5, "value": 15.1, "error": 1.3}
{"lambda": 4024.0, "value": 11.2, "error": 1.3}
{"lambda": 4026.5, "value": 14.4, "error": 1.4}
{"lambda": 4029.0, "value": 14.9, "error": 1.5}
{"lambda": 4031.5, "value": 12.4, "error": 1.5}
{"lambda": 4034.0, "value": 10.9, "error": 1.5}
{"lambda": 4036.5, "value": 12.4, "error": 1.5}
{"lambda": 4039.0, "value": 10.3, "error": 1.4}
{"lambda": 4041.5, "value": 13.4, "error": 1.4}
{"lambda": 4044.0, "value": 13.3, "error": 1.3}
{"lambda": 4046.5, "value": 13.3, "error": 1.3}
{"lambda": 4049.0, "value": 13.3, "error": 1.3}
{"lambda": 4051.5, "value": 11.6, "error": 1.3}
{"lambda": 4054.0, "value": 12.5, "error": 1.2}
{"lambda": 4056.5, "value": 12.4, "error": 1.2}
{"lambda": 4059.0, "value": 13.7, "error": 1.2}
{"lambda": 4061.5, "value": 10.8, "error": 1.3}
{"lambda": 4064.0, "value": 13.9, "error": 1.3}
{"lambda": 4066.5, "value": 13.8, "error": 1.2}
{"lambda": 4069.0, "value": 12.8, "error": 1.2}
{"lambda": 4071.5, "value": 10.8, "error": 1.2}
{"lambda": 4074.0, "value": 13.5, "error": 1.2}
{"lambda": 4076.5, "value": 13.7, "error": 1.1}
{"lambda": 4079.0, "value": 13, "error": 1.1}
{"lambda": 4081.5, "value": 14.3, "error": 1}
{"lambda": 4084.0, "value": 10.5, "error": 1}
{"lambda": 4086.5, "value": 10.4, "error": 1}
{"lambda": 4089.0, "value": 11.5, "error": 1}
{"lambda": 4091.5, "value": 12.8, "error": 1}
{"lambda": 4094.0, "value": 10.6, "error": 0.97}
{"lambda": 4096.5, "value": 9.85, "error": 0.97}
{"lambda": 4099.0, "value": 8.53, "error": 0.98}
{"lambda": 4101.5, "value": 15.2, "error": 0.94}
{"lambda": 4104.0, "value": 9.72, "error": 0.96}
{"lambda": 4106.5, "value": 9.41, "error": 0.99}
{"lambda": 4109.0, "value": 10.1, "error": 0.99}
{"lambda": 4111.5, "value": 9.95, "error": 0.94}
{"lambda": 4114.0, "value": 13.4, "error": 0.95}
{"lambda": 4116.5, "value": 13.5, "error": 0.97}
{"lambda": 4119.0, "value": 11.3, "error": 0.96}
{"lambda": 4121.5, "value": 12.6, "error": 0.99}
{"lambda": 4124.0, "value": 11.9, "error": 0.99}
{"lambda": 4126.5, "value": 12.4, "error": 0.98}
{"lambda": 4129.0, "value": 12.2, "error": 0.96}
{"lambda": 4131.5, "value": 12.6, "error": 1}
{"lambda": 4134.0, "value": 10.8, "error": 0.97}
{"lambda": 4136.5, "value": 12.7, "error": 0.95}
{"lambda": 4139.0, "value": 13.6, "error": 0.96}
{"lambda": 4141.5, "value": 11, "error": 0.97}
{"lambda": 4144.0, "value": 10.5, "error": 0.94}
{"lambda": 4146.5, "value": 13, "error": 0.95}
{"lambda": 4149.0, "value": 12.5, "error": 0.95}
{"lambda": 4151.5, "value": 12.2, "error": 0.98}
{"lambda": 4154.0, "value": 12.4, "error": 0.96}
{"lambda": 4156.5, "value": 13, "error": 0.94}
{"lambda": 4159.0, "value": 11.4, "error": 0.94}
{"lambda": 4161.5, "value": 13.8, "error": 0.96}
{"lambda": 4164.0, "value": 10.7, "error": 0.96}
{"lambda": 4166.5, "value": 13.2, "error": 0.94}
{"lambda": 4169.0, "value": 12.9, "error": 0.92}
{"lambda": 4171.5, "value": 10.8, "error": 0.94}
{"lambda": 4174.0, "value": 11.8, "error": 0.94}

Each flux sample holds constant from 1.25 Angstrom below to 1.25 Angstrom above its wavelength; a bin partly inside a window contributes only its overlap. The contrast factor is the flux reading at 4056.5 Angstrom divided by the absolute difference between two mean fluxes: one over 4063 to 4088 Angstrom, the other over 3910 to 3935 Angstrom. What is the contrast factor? 9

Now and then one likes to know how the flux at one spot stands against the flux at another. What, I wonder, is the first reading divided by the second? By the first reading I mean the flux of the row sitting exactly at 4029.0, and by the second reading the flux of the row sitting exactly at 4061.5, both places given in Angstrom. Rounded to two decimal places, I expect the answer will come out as 1.38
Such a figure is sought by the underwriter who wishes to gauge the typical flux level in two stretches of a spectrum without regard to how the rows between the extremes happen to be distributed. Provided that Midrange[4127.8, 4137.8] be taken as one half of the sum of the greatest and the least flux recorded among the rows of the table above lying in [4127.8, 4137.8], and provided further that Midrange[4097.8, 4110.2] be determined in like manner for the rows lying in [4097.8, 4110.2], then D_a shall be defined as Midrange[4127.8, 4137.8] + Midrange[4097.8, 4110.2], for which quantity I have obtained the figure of 23.6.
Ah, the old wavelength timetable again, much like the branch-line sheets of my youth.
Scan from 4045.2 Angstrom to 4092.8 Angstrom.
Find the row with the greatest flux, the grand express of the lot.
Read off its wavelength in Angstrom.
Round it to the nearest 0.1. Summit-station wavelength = 4081.5 Angstrom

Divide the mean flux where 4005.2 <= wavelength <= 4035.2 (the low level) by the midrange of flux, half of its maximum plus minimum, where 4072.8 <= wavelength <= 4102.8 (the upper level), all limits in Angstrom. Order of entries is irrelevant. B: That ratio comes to 1.09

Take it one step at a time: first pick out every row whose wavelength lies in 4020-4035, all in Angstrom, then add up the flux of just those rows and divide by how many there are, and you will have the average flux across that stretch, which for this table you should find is 13.2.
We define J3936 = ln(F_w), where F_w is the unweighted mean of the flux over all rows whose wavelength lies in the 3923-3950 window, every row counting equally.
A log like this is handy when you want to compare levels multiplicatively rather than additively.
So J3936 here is 2.37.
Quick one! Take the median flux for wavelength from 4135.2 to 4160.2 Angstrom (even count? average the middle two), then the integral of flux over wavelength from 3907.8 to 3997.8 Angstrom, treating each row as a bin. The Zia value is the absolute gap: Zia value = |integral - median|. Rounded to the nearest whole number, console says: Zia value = 976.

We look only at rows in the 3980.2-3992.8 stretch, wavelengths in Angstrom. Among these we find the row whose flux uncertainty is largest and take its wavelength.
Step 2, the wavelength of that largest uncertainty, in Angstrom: 3984.0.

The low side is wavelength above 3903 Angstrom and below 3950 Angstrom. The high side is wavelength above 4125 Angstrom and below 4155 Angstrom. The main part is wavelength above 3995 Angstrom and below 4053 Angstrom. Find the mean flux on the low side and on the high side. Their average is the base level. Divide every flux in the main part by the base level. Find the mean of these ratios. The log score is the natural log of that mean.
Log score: 0.072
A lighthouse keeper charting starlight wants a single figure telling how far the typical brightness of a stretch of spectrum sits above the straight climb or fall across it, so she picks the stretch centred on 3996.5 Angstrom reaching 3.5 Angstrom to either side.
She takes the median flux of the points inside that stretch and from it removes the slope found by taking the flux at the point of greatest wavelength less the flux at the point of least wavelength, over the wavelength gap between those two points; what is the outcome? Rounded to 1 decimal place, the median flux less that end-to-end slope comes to 11.7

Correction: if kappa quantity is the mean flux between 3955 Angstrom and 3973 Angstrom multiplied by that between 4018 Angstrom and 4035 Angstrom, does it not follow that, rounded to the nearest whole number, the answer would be 129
